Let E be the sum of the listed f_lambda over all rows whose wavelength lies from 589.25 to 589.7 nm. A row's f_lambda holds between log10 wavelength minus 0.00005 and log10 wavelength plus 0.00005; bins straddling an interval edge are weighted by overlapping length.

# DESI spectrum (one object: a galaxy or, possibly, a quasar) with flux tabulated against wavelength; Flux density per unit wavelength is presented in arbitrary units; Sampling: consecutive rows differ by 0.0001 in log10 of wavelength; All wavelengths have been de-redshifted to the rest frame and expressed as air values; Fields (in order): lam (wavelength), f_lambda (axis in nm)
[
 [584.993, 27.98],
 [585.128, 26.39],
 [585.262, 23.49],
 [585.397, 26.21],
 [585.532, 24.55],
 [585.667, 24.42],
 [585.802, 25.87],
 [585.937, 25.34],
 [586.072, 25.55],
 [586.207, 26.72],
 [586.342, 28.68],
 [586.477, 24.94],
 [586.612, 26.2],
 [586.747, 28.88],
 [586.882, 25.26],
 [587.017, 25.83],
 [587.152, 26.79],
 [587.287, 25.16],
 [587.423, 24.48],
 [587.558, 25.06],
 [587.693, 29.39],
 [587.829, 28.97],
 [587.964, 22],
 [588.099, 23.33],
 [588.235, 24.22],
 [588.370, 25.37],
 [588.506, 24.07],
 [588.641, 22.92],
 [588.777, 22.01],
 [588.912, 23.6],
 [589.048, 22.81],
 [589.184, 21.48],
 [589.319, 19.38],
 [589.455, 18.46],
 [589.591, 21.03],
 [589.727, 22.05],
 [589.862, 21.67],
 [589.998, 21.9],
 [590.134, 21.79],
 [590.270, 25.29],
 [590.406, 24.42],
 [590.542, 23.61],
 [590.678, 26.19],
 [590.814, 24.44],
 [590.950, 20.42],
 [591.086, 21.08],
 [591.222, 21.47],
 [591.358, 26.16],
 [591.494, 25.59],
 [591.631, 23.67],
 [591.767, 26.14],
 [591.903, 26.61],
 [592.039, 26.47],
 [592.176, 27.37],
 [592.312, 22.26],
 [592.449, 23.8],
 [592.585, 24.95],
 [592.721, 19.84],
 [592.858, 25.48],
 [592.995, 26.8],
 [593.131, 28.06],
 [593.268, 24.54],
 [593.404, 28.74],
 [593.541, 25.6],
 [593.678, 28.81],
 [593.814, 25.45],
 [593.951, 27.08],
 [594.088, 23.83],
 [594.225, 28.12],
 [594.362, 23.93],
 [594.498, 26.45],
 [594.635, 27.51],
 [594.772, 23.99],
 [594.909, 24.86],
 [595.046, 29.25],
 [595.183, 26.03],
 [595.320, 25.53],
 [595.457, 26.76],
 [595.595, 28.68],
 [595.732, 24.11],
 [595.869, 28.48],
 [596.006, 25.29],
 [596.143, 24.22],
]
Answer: 58.9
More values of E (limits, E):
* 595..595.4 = 80.8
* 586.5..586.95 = 80.3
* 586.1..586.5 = 80.3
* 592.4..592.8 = 68.6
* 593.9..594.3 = 79.0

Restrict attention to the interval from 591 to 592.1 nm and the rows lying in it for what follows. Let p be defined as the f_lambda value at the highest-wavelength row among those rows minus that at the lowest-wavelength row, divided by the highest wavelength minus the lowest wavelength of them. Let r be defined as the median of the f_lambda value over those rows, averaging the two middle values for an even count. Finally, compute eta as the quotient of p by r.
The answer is 0.2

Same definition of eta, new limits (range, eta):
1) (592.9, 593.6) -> -0.1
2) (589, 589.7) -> -0.2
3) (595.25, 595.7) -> 0.4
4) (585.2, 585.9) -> 0.2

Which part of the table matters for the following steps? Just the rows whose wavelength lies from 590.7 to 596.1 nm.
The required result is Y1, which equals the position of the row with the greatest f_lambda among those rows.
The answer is 595.046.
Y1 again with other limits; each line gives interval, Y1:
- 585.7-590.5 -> 587.693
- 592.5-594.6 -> 593.678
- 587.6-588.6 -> 587.693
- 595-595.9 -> 595.046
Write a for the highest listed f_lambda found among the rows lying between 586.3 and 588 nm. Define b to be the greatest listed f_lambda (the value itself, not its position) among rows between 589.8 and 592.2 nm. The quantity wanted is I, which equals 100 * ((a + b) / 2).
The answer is 2838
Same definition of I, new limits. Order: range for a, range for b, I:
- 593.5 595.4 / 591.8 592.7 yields 2831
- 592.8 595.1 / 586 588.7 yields 2932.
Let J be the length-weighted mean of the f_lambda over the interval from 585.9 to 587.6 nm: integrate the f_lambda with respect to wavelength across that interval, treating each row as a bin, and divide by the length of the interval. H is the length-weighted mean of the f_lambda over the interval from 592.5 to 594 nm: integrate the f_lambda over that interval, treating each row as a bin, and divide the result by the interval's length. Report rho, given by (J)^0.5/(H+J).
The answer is 0.098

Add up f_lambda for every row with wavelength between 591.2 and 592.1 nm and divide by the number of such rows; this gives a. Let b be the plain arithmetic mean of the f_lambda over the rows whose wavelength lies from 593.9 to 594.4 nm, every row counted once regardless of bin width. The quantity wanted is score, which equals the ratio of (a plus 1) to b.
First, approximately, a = 25.2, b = 25.7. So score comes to 1.02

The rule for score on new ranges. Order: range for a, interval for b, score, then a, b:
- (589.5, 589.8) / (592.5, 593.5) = 0.88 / 21.5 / 25.5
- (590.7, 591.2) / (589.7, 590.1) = 1.05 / 22.0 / 21.9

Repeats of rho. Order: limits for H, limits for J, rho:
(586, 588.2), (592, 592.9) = 0.098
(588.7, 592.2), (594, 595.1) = 0.104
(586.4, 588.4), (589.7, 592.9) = 0.098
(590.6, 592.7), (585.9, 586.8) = 0.101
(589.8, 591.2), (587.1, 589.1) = 0.104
